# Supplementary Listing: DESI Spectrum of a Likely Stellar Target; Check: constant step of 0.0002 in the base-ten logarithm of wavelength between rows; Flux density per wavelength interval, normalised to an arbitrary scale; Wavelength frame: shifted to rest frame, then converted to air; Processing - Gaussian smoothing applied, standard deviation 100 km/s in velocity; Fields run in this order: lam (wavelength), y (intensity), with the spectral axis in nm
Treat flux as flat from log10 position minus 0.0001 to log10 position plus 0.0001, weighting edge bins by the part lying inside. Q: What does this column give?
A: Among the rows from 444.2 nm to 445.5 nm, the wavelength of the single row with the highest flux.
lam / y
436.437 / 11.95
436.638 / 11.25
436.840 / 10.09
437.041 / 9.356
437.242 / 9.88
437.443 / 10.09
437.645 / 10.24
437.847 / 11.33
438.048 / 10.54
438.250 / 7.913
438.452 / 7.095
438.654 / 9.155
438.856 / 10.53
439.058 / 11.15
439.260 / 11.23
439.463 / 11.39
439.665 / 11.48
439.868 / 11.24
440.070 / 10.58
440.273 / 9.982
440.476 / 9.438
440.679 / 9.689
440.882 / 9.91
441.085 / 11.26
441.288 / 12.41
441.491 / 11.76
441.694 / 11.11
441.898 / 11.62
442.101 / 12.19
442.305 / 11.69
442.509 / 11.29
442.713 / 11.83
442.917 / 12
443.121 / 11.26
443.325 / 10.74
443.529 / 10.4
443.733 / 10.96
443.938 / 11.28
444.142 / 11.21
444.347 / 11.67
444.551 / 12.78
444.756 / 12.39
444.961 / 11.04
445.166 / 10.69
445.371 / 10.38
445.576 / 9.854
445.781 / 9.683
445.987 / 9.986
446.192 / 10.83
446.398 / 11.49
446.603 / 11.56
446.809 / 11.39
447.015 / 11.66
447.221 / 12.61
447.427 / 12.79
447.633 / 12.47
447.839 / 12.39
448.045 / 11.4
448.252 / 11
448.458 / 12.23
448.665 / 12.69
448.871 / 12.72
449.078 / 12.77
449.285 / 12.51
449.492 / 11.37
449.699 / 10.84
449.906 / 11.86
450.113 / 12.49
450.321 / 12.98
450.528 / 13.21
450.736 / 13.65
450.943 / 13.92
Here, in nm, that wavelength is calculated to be 444.551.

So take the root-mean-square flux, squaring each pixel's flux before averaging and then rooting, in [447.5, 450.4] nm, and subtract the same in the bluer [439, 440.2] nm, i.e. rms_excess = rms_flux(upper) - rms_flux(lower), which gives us 1.0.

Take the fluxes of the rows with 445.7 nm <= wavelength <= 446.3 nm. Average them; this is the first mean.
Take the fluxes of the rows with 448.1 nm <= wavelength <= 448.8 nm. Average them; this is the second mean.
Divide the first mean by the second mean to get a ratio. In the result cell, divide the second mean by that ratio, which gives 14.1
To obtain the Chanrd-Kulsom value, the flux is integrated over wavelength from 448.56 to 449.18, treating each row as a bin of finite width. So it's 7.9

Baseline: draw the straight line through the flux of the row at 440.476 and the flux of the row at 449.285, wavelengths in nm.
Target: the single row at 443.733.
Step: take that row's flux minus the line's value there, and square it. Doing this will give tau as 0.1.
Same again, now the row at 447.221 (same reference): 0.7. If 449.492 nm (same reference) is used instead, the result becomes 1.5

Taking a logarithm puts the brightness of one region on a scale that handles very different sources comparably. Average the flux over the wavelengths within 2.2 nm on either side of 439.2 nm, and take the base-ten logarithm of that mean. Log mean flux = 1.01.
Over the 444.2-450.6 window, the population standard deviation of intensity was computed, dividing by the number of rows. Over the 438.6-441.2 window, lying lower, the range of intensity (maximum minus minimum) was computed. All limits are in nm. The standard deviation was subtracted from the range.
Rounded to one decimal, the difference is 1.4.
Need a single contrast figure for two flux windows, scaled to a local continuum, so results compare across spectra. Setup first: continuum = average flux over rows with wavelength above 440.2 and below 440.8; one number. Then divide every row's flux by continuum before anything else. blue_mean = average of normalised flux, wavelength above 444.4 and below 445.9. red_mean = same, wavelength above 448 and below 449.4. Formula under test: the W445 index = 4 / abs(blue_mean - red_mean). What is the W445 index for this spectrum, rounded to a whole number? 32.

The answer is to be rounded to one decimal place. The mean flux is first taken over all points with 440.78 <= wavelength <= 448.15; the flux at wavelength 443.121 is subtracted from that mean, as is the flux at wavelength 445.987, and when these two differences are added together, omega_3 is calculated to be 1.5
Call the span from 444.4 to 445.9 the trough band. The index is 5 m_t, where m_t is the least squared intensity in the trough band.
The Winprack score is 469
